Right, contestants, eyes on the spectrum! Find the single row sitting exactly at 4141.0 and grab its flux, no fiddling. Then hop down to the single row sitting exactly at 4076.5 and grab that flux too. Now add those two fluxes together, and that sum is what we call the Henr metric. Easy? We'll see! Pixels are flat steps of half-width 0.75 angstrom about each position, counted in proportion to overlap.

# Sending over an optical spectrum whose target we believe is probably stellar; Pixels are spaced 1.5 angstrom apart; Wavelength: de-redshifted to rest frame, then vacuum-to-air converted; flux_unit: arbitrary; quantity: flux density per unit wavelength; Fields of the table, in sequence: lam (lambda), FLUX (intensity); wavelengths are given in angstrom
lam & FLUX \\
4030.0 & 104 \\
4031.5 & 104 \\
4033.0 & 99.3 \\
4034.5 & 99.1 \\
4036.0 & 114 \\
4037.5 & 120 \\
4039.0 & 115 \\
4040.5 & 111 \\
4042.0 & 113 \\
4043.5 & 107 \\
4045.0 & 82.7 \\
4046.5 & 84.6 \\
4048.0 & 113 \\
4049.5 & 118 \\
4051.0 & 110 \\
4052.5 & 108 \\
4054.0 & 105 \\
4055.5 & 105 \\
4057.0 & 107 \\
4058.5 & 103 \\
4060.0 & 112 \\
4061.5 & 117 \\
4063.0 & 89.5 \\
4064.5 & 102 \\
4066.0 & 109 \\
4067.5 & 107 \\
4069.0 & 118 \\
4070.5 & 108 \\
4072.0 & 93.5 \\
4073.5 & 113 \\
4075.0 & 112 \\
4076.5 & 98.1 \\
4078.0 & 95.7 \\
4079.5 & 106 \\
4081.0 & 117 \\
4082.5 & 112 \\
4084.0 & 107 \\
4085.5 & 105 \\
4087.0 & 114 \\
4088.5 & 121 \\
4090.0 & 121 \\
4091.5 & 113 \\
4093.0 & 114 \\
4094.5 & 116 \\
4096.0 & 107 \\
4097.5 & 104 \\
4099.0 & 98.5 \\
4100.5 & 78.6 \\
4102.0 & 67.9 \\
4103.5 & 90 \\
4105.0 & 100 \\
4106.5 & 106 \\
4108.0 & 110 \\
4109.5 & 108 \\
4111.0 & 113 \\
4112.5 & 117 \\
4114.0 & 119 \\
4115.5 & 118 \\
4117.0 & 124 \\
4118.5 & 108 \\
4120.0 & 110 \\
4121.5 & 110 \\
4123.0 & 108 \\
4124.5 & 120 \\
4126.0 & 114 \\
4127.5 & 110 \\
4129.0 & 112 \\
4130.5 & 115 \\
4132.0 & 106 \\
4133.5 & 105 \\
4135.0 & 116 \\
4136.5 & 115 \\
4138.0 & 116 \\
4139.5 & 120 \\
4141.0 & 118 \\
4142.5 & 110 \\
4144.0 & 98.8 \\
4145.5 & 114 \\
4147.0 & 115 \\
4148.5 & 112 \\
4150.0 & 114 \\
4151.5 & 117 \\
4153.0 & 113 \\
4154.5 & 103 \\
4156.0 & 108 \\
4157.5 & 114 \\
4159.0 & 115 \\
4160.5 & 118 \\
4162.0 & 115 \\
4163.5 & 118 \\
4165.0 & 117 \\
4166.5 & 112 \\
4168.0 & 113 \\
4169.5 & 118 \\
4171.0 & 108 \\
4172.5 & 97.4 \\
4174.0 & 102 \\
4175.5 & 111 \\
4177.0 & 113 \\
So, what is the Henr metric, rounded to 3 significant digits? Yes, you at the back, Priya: 216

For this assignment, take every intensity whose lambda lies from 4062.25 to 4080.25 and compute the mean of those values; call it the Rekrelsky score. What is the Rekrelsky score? 104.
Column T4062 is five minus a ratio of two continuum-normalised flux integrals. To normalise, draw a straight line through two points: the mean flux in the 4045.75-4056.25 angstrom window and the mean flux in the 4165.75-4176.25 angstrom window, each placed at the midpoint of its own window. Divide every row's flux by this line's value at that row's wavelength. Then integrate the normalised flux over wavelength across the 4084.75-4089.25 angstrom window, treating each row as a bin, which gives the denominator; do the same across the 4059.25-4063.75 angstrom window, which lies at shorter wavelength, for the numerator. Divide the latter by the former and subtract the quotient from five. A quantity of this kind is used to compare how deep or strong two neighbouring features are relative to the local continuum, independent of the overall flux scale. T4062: 4.06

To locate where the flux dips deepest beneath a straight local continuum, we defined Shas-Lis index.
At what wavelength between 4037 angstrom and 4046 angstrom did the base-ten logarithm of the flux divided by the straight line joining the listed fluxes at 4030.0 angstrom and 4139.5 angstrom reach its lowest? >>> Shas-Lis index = 4045.0 angstrom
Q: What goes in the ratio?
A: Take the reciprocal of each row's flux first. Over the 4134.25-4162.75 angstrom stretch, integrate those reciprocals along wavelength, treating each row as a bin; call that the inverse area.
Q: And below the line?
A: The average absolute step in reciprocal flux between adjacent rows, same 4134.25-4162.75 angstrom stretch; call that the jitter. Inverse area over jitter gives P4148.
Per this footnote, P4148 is 660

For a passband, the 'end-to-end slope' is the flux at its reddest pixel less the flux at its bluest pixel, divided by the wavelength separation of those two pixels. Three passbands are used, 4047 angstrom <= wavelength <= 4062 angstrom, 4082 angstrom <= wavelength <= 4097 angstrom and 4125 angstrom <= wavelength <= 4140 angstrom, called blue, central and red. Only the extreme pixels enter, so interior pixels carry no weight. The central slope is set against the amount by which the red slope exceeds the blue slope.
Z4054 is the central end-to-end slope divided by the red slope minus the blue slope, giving -2.5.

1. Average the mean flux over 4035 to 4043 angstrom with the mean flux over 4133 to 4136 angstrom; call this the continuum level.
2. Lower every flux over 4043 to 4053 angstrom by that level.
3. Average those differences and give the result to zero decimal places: -9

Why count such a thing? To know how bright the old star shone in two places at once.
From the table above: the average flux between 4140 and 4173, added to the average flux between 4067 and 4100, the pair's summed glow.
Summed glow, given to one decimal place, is 221.3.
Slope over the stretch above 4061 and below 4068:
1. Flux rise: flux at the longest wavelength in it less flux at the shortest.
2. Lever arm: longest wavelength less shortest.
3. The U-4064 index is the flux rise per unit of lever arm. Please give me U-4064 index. -1.7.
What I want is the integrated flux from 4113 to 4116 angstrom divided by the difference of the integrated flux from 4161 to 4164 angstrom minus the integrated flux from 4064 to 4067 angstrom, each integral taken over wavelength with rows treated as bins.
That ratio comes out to 11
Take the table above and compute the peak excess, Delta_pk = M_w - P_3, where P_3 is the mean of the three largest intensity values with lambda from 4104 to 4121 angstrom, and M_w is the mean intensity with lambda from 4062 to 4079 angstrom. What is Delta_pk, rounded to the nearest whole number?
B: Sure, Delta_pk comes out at -16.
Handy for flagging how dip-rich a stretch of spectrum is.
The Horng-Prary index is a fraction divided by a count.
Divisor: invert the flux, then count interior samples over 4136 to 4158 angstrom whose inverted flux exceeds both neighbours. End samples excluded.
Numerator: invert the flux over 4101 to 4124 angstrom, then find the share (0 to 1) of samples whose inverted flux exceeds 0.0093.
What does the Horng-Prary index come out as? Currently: 0.089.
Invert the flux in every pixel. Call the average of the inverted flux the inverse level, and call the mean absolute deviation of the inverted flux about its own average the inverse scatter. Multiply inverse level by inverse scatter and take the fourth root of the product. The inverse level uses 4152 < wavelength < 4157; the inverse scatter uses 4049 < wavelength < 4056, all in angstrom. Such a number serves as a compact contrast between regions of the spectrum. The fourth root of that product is 0.041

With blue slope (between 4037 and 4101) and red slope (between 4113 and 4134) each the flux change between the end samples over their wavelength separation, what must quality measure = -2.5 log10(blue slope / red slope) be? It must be 0.1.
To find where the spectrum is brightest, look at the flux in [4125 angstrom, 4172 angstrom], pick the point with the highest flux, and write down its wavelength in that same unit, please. 4139.5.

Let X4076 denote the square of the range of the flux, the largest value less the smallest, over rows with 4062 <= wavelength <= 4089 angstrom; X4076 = 992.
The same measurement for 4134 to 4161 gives 449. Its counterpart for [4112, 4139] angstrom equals 361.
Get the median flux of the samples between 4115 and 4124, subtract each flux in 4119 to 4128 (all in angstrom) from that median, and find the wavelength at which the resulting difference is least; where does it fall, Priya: 4124.5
